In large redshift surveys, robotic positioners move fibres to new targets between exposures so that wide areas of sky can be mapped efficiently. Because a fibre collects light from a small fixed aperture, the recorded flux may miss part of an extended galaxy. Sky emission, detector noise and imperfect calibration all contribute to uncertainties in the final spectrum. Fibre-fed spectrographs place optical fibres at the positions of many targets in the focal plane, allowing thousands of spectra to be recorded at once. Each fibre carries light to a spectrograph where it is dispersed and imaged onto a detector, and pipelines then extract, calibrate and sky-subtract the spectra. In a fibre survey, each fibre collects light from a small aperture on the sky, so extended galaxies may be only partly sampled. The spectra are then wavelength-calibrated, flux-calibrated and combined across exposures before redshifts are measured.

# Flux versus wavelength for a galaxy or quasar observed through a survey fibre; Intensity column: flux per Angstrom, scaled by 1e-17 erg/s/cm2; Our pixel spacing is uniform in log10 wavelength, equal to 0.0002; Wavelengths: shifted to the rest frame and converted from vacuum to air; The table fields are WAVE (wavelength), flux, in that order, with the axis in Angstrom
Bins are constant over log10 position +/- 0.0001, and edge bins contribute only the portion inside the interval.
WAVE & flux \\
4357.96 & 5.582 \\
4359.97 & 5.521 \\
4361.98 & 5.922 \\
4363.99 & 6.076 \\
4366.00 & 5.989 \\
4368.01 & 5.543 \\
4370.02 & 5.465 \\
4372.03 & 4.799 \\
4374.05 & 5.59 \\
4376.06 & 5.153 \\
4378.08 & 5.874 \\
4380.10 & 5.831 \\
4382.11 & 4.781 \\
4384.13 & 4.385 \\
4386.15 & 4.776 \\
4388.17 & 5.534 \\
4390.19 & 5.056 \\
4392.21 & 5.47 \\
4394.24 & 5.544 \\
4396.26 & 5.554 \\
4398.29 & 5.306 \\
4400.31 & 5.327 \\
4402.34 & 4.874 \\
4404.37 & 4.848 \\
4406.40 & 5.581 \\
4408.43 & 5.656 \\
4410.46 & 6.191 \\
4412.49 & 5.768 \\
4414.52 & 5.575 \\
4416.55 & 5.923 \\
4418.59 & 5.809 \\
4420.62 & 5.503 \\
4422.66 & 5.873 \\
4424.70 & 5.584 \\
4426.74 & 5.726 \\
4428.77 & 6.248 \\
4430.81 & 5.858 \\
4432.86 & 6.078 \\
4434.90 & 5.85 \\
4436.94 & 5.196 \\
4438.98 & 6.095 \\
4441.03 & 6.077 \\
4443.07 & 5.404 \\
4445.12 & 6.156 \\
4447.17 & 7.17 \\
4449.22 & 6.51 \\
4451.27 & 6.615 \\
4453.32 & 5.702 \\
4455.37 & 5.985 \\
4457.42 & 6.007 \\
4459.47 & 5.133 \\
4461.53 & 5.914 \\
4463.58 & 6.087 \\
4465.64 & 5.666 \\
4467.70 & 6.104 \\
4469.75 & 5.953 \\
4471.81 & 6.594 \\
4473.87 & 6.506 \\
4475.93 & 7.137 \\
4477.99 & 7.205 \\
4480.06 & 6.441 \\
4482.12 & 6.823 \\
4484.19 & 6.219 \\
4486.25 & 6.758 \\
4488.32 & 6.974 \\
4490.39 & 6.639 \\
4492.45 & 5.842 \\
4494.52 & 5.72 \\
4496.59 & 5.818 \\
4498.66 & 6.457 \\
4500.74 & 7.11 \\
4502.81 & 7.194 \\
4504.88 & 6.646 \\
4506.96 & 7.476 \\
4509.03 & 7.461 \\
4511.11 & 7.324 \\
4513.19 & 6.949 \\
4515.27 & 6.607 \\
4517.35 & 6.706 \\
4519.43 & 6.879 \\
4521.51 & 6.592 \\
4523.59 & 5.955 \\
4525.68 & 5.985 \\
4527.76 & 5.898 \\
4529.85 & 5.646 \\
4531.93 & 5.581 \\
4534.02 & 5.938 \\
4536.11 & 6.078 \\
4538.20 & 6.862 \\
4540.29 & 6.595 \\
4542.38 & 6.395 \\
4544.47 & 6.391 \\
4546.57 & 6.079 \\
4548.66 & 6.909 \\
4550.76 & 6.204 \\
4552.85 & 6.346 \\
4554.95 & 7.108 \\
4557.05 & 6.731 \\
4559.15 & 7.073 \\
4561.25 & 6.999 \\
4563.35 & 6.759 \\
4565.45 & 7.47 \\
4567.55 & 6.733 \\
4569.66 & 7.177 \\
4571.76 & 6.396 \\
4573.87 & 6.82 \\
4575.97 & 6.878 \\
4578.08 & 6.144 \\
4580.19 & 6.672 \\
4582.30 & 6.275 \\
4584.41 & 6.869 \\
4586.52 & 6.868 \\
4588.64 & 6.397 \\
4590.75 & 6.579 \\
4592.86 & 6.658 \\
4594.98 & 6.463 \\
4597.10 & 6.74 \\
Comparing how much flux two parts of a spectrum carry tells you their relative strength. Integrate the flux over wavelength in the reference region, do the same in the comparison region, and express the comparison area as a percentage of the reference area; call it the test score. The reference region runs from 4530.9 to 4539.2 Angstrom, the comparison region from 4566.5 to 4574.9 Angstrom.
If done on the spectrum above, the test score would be 112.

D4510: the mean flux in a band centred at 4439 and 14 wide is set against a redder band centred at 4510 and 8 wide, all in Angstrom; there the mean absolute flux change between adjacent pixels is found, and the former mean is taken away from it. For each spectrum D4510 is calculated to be -5.66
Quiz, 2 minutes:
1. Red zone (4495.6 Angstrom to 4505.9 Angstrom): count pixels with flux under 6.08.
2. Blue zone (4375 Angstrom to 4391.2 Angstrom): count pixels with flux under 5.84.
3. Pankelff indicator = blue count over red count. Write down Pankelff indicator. 7.0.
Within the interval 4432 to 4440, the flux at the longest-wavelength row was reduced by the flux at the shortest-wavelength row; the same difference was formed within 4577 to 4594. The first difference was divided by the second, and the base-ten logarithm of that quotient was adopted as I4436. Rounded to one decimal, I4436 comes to -1.5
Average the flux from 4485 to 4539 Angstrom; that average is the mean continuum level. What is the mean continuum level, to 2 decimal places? 6.50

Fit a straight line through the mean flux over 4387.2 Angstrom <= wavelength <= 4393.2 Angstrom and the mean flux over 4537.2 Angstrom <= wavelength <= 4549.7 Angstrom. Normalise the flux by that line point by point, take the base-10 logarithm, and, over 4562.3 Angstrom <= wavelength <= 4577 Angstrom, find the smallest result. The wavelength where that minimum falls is 4571.76 Angstrom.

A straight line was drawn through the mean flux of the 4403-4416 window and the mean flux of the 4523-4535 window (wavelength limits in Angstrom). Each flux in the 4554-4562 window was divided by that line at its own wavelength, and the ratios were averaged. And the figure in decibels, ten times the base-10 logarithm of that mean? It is 0.74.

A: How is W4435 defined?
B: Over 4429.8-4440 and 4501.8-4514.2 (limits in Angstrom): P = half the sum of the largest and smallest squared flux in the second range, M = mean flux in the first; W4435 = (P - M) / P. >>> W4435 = 0.884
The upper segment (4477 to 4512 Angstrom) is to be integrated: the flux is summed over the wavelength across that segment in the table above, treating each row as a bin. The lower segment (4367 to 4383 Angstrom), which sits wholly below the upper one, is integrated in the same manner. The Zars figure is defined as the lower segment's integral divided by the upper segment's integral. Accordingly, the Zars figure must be 0.4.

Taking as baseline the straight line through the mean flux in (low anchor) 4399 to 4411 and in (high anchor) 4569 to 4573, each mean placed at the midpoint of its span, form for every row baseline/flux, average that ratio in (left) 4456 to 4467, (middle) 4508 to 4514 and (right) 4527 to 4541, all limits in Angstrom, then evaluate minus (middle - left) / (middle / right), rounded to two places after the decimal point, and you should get 0.19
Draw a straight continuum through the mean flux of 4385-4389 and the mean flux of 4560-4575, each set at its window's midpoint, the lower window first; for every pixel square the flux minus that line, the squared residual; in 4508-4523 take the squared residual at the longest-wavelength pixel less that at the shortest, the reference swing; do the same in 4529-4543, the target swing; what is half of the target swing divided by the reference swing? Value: 0.29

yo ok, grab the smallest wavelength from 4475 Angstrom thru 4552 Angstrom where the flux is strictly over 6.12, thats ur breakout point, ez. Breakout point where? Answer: 4475.93 Angstrom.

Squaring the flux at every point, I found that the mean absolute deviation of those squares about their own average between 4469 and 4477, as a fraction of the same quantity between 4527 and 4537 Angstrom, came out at 2.1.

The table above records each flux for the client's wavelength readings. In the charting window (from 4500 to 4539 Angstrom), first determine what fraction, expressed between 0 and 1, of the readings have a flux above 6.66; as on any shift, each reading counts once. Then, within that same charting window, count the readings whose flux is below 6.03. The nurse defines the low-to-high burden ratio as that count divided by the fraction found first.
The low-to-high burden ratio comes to 13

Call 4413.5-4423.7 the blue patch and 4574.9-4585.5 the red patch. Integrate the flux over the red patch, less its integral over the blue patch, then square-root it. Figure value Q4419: 3.3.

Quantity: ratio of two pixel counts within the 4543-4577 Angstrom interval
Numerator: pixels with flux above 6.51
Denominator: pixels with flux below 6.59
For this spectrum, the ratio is 2.2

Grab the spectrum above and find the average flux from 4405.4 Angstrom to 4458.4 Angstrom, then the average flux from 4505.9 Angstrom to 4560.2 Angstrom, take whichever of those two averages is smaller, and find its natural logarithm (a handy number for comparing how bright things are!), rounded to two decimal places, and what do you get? 1.78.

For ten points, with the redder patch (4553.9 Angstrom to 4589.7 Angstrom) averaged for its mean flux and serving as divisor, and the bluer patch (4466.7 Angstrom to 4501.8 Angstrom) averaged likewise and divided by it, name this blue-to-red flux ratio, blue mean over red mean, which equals 0.96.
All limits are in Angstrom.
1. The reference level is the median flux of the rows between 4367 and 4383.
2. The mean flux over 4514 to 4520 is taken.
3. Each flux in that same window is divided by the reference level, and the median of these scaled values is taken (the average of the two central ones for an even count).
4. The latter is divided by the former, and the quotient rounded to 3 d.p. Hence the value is 0.181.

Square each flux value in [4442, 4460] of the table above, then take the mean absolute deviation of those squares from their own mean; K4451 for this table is 5.9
